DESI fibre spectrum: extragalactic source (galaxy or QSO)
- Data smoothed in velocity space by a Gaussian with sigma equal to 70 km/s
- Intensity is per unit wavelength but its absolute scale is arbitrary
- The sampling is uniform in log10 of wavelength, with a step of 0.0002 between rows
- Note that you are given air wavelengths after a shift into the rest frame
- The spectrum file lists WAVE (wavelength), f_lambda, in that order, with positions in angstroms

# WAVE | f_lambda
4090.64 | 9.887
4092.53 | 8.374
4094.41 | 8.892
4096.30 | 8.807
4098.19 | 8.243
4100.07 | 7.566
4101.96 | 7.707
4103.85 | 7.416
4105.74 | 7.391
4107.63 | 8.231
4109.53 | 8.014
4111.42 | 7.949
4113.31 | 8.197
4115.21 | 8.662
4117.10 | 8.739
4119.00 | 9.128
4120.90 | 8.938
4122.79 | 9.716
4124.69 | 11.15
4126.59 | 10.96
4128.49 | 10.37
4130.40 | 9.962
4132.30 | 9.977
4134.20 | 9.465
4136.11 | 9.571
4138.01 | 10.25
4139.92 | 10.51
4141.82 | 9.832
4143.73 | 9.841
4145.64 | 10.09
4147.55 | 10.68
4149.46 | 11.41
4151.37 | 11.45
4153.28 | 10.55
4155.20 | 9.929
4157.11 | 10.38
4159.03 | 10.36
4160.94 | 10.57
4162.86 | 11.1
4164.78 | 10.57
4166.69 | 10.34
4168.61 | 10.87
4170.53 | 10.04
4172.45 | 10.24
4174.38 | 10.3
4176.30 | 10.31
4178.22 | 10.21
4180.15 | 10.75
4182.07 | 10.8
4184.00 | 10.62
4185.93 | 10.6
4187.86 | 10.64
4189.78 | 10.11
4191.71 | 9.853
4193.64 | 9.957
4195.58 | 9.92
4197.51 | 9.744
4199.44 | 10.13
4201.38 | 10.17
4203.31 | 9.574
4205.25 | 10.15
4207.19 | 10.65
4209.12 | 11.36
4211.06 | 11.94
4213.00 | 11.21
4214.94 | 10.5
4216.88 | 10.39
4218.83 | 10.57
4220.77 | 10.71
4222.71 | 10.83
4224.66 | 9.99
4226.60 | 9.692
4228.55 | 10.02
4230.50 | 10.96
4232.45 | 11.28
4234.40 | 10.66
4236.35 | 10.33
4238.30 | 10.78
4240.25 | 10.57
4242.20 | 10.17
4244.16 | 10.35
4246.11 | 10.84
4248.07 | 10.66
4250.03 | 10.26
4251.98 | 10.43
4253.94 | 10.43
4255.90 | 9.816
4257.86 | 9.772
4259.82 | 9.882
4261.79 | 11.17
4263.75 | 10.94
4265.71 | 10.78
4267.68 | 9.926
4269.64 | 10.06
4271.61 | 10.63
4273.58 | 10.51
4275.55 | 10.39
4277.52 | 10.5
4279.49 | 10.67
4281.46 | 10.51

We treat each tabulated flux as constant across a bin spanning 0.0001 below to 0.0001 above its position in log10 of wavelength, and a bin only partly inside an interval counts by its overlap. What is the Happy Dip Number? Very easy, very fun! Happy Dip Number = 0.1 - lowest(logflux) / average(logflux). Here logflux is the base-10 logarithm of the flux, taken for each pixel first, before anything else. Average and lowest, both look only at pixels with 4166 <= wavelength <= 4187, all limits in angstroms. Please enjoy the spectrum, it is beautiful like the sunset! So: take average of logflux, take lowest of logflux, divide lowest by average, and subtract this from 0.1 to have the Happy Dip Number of -0.883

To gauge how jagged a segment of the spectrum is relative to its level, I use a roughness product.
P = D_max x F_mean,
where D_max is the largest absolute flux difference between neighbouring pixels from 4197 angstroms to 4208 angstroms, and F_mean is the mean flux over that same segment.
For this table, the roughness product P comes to 6.0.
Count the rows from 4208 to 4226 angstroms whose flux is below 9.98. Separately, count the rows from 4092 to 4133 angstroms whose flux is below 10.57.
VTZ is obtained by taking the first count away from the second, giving 20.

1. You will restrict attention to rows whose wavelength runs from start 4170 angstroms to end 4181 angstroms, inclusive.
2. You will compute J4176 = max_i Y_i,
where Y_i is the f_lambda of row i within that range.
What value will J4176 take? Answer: 10.75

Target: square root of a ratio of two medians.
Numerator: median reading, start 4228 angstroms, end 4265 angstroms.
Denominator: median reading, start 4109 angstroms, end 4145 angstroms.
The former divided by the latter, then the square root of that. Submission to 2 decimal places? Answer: 1.04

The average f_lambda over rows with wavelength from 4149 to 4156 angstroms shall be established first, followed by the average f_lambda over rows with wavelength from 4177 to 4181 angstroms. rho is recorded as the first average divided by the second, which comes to 1.03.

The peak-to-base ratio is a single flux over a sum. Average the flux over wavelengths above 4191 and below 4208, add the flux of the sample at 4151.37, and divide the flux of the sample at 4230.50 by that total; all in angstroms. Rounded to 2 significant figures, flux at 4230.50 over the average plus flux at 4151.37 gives 0.51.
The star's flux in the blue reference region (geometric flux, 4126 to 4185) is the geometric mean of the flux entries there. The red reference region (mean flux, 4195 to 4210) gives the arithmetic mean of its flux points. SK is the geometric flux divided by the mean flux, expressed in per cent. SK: 102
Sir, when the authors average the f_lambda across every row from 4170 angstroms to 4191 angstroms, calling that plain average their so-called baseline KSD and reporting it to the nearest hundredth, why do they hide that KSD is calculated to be 10.42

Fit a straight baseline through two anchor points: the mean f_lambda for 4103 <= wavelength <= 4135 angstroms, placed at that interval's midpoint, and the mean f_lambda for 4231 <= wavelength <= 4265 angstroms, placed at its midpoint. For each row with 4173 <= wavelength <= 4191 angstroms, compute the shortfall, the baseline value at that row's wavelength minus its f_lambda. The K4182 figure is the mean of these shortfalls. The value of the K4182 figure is -0.7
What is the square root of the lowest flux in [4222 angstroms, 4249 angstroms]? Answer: 3.11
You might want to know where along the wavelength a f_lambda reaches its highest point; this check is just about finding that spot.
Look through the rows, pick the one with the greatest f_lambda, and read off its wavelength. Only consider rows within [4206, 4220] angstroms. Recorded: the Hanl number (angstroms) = 4211.06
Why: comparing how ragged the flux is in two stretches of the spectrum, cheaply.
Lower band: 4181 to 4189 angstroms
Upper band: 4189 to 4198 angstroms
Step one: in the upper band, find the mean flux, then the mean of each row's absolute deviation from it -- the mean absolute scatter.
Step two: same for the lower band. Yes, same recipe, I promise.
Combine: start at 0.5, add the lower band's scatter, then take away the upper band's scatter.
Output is 0.47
